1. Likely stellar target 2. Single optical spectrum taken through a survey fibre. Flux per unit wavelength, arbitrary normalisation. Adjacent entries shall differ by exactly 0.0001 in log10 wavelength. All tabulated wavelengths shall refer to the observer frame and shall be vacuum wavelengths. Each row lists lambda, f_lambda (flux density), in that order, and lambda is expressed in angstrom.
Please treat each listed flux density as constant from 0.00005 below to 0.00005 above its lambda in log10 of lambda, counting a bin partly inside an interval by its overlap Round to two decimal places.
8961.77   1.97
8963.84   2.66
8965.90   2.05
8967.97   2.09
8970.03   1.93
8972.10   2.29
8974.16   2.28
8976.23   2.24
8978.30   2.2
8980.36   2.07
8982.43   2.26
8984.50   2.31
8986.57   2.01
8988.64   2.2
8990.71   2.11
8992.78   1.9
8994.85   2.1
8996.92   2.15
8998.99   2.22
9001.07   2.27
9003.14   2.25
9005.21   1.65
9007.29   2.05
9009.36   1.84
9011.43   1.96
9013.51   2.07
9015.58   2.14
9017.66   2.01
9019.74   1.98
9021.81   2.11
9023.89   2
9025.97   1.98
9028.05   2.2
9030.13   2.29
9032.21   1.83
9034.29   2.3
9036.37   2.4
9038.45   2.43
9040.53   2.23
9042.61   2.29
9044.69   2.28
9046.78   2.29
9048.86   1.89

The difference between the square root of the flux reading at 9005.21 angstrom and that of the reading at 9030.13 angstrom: -0.23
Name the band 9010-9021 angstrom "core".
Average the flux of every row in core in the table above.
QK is 2.03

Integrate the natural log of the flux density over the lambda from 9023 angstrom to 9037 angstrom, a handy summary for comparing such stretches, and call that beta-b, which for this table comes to 11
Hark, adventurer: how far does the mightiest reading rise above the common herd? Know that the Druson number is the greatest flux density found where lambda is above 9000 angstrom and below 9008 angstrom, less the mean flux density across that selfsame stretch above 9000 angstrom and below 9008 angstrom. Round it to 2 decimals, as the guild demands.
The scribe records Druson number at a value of 0.22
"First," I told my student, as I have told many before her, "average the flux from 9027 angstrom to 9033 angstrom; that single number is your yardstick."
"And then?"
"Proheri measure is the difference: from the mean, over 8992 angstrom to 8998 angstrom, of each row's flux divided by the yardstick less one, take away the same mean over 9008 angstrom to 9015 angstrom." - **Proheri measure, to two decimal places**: 0.04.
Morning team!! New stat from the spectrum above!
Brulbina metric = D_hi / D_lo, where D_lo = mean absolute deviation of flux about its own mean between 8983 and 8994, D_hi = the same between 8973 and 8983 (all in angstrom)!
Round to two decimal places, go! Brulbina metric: 0.50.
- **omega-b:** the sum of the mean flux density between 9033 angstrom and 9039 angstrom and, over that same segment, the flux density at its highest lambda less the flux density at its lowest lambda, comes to 2.5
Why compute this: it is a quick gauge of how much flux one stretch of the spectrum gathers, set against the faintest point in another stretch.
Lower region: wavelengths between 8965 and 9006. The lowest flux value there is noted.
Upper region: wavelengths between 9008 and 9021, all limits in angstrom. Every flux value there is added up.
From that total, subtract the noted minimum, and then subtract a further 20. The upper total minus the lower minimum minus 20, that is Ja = -10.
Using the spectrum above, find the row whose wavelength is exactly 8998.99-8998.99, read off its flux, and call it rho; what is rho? 2.22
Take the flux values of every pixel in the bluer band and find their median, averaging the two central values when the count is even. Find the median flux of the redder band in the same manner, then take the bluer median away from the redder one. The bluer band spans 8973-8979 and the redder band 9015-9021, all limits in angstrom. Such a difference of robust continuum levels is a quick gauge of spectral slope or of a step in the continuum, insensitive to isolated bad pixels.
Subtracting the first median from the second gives -0.2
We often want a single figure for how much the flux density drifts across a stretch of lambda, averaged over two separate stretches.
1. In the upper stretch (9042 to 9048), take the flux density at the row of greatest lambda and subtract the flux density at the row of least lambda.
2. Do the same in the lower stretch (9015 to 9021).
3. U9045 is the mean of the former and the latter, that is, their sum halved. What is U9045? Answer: -0.08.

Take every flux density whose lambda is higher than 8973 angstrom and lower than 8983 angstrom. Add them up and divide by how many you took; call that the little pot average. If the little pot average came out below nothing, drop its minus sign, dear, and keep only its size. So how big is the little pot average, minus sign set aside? 2.21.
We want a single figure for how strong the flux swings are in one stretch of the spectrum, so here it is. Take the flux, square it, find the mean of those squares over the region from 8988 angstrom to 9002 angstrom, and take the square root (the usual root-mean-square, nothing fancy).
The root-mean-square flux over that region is 2.14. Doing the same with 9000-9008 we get 2.07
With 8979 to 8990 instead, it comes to 2.17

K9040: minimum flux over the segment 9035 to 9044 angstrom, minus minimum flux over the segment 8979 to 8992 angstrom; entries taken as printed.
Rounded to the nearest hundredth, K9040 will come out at 0.22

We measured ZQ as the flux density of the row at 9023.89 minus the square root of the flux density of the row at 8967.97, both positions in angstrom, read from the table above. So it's 0.55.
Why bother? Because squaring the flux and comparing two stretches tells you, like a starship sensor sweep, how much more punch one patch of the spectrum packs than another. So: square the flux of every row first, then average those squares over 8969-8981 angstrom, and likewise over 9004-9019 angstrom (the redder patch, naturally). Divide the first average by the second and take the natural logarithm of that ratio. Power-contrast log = 0.20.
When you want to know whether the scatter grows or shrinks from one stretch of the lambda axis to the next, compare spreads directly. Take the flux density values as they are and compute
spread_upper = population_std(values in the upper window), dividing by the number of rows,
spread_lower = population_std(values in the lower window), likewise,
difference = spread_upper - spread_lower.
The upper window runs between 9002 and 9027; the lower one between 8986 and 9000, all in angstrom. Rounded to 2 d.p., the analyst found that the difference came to 0.04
